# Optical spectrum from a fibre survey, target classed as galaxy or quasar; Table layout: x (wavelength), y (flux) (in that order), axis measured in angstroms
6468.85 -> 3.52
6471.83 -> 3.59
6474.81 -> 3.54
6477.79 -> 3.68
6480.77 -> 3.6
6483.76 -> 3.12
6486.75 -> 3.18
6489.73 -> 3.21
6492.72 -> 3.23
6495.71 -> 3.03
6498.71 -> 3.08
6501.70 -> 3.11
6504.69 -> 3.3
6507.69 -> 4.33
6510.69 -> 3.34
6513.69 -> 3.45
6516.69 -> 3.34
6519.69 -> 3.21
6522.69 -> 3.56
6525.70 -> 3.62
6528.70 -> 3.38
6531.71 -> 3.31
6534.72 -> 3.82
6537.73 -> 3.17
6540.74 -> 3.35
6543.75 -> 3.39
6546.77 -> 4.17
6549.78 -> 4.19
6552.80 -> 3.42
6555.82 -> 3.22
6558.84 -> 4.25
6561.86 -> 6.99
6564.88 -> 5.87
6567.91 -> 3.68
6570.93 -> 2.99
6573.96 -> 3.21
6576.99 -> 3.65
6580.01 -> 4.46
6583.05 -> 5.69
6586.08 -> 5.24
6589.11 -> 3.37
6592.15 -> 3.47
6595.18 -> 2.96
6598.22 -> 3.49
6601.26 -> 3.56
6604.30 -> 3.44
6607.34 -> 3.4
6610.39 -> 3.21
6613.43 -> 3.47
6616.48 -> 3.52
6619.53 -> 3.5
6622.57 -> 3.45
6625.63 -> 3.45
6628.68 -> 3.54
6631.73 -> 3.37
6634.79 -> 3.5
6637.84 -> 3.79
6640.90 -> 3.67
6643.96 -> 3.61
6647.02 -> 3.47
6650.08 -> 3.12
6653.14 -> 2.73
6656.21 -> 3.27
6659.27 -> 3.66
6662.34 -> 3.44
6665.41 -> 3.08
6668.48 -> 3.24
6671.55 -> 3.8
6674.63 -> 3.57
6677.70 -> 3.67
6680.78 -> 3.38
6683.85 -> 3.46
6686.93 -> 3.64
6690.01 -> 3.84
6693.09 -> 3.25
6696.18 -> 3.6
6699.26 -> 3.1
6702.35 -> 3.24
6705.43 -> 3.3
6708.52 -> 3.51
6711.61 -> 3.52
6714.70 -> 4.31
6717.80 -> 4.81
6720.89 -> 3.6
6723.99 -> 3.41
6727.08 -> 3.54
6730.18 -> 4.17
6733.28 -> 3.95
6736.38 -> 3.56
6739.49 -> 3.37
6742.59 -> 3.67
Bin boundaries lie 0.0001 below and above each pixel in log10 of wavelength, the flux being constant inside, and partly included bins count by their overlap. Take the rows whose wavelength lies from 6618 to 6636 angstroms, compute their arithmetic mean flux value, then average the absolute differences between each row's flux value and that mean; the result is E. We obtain 0.0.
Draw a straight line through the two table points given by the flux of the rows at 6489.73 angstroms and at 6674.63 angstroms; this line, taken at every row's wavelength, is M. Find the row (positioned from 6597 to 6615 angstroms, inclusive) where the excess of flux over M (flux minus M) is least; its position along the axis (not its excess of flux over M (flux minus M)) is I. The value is 6610.39 angstroms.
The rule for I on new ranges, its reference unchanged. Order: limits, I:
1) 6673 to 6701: 6699.26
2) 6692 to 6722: 6699.26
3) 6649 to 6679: 6653.14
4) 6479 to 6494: 6483.76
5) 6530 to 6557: 6537.73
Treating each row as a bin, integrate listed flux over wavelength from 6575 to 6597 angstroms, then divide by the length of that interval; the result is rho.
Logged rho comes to 4.09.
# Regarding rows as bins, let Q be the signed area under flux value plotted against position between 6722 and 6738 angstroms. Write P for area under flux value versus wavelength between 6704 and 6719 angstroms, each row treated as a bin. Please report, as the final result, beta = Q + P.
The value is 118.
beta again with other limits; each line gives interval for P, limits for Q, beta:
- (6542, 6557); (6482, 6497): 103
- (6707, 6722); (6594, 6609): 110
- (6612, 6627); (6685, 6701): 108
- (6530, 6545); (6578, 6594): 121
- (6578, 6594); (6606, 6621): 122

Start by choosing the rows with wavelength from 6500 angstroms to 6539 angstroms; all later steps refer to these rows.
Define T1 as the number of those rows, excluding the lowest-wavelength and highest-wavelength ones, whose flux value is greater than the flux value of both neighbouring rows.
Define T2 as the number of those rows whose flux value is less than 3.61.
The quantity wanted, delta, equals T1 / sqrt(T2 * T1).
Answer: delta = 0.63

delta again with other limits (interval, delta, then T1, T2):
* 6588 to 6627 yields 0.48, 3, 13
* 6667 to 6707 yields 0.67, 4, 9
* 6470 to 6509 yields 0.43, 2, 11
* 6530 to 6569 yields 0.71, 3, 6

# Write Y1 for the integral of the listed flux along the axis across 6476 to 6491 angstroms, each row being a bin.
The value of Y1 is 50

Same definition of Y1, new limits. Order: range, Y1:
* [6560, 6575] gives 69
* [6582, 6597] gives 61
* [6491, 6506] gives 47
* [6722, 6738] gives 60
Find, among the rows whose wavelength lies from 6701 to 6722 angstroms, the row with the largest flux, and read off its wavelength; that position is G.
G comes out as 6717.80 angstroms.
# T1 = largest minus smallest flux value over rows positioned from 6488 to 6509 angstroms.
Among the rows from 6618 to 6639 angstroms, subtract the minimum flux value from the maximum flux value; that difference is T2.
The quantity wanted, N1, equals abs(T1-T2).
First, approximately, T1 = 1.3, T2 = 0.4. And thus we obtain 0.9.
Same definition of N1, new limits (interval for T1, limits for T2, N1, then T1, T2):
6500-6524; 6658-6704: 0.5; 1.2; 0.8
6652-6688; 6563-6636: 1.8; 1.1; 2.9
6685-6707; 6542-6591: 3.3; 0.7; 4.0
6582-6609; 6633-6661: 1.7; 2.7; 1.1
